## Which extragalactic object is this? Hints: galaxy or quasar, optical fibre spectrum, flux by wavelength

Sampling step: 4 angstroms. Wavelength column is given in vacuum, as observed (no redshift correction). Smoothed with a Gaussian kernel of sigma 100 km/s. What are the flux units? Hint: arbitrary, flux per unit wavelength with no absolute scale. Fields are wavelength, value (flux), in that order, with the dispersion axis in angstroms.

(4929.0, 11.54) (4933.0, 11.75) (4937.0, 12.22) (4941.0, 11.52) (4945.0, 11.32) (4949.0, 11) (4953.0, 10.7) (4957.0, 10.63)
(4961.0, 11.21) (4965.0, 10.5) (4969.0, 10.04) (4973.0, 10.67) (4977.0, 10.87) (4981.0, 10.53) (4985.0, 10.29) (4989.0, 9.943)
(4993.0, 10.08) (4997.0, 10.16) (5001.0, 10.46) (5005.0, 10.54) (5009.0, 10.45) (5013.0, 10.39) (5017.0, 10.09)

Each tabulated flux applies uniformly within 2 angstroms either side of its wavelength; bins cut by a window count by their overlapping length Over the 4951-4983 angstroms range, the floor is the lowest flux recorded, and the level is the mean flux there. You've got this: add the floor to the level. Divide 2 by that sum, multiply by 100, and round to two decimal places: 9.67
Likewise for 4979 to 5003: 9.91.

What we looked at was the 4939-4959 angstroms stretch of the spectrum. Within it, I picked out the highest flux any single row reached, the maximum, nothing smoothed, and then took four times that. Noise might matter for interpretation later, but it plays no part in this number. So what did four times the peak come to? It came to 46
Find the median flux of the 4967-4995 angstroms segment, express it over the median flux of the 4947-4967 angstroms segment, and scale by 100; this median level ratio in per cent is 96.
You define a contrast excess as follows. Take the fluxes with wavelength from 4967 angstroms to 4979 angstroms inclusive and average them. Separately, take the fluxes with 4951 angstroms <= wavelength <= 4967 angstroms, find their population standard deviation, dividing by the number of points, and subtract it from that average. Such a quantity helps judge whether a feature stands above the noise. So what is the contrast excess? 10.3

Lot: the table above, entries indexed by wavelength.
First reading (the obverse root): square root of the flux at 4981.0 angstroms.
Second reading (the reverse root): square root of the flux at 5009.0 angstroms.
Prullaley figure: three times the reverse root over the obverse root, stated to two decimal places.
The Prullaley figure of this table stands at 2.99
